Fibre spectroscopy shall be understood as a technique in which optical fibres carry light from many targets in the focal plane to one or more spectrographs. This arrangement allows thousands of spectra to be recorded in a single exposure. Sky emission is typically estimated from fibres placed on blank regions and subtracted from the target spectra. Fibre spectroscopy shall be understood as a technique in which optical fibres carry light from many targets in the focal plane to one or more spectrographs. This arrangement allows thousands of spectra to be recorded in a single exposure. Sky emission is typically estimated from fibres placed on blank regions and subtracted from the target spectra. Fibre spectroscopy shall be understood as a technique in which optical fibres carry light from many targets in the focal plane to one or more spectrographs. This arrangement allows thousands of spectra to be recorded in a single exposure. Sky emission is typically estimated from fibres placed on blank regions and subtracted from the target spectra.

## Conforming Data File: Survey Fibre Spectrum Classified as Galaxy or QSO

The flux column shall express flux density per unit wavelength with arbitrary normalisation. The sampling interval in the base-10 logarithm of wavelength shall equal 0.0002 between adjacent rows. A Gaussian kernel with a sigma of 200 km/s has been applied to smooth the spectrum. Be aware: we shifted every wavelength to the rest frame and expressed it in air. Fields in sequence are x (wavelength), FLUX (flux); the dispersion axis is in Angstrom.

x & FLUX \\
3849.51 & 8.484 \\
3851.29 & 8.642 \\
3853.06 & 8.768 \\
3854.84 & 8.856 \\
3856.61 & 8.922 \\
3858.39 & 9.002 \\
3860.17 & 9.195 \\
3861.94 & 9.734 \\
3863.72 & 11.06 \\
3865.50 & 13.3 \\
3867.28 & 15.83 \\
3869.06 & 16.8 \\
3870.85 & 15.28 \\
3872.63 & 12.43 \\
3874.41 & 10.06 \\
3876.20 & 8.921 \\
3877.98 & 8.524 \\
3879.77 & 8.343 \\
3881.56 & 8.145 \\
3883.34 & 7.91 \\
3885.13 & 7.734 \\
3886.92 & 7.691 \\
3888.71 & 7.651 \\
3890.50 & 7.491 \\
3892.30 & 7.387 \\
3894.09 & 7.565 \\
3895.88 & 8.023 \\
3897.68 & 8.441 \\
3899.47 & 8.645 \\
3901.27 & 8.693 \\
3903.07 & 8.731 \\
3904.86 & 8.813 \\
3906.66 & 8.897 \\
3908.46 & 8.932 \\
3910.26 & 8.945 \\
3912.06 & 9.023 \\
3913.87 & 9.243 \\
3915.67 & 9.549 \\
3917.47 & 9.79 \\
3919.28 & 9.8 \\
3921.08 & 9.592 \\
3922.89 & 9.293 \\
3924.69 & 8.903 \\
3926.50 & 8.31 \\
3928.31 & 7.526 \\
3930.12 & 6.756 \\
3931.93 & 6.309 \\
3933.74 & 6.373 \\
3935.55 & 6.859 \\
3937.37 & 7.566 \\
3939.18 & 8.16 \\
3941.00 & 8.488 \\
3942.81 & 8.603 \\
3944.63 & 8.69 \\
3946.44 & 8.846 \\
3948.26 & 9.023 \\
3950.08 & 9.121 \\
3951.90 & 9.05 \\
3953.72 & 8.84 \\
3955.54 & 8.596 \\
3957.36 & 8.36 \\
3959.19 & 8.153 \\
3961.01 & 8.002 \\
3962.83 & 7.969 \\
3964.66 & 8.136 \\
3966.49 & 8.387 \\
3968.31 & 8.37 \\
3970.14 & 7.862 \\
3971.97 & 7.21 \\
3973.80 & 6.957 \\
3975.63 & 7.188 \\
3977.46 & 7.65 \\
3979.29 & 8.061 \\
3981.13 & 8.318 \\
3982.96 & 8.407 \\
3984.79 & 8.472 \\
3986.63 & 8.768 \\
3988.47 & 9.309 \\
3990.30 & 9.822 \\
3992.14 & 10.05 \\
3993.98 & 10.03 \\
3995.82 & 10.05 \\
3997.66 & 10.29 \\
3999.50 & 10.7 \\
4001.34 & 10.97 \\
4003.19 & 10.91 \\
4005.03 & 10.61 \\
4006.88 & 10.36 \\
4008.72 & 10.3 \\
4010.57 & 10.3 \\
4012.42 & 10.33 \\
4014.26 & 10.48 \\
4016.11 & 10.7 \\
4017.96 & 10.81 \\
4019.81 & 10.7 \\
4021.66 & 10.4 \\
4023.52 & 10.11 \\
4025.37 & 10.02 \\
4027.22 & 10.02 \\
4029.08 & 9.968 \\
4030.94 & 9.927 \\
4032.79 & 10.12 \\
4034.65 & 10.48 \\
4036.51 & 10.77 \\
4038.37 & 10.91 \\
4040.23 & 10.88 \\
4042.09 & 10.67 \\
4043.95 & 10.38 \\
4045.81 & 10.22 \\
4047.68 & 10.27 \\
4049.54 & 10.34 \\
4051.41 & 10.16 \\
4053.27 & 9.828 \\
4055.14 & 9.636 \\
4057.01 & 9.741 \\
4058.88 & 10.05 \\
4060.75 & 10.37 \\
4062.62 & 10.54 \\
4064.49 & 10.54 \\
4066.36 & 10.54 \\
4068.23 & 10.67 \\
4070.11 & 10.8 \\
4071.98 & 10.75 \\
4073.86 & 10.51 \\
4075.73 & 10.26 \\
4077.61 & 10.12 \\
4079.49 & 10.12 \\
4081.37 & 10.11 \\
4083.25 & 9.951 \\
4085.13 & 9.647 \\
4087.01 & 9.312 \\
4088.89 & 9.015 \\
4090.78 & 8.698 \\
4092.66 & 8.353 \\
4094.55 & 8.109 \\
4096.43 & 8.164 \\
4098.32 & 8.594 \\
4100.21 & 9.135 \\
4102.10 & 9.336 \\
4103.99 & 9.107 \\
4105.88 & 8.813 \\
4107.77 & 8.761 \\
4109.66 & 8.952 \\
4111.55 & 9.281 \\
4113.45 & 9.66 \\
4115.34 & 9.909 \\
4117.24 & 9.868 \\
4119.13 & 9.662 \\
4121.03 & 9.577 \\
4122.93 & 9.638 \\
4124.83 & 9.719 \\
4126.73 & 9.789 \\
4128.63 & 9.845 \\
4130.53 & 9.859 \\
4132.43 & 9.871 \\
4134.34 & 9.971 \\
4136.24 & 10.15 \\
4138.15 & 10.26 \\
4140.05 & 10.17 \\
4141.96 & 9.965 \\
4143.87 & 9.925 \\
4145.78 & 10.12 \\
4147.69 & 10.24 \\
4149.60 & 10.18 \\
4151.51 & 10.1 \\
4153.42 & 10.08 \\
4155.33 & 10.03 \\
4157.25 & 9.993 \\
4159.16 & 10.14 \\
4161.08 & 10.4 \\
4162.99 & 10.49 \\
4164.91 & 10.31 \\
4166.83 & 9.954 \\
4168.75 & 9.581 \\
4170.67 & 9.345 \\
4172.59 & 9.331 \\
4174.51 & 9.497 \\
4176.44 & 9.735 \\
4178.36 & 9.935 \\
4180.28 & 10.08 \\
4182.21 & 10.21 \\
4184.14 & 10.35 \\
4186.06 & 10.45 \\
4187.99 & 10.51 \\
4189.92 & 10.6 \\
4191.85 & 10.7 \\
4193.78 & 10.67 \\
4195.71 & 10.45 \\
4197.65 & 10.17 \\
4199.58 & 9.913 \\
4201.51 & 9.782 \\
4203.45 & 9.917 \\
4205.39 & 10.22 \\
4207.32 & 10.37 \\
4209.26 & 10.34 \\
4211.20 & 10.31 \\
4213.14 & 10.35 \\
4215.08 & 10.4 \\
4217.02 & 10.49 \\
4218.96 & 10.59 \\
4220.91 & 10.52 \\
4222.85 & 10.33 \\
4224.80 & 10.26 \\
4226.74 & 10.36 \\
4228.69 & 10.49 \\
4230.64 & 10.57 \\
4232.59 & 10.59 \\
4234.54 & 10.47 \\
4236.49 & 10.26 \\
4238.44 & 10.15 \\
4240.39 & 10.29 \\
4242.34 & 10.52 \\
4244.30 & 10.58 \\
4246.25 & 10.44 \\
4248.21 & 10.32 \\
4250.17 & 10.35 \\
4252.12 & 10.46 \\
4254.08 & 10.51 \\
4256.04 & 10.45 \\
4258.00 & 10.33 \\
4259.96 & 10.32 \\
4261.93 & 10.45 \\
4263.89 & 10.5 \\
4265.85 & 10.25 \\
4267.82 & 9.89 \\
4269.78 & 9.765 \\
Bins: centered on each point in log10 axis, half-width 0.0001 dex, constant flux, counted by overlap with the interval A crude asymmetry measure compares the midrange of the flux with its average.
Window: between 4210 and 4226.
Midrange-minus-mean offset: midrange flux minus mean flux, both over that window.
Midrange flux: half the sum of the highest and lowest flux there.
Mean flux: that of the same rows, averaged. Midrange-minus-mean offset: 0.019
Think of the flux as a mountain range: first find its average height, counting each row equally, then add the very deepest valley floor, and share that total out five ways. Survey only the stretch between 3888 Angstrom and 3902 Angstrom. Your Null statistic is 3.07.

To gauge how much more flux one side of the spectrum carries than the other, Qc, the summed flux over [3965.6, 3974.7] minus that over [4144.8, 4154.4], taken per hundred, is -0.12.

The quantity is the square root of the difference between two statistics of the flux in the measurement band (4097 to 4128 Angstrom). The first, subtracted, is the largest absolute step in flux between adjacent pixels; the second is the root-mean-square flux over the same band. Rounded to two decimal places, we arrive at 2.97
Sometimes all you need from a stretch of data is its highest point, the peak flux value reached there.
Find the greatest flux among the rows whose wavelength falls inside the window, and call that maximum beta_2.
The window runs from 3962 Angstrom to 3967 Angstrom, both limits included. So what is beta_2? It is 8.387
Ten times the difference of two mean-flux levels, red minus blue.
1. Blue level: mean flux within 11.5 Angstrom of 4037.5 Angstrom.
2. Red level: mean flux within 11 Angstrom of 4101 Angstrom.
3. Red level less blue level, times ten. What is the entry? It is -16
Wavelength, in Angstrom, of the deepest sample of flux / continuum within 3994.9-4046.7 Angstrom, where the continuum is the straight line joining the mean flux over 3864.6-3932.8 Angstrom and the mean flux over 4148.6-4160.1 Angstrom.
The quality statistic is 4030.94 Angstrom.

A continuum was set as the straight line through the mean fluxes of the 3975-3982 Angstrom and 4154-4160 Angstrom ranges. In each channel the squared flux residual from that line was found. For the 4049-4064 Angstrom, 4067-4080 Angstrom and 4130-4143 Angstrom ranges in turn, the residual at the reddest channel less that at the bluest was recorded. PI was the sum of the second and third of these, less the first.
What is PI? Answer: -2.0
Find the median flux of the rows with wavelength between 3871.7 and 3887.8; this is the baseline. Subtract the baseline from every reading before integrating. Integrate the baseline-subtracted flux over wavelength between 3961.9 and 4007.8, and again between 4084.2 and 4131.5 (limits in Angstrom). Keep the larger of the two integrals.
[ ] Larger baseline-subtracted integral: 42.1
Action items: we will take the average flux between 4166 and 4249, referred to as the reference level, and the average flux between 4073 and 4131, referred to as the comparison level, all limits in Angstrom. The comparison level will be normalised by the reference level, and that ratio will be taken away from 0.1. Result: -0.82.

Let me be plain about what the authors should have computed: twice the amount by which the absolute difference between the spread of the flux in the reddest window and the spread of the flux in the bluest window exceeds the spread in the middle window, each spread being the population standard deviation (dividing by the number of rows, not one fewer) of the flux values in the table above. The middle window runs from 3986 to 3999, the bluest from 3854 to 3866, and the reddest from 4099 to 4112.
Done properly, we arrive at 1.6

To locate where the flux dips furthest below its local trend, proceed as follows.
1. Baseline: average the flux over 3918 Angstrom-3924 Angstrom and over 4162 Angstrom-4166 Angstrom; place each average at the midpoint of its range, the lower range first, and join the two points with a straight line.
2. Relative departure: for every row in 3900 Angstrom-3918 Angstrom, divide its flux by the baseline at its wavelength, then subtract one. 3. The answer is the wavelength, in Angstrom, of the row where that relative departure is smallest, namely 3901.27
